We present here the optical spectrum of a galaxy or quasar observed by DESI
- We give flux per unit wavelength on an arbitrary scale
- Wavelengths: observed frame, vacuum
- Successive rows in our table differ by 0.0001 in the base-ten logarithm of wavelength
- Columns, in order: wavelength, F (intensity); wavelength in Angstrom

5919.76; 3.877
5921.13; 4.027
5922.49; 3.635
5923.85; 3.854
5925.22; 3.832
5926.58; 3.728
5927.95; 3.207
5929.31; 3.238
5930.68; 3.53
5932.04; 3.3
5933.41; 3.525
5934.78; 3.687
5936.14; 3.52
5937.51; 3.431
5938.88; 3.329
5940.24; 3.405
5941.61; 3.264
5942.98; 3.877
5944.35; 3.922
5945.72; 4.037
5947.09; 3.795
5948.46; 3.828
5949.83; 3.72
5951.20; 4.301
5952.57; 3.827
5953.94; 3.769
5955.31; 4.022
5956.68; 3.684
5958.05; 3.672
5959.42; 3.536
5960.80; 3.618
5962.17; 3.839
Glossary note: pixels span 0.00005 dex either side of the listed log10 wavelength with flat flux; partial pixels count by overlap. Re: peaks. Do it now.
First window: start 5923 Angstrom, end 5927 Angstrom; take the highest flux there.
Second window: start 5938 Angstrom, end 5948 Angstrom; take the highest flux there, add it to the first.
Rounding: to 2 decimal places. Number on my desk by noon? 7.89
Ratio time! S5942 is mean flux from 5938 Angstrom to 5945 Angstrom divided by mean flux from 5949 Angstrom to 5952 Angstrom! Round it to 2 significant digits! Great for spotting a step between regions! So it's 0.89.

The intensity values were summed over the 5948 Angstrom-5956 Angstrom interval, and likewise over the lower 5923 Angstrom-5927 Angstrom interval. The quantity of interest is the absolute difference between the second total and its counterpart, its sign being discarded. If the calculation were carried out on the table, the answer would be 12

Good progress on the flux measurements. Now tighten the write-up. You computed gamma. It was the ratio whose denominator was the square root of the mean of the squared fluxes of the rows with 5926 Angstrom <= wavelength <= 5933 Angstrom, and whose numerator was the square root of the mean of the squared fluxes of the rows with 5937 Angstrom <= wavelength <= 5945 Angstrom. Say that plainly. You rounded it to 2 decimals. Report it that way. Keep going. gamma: 1.04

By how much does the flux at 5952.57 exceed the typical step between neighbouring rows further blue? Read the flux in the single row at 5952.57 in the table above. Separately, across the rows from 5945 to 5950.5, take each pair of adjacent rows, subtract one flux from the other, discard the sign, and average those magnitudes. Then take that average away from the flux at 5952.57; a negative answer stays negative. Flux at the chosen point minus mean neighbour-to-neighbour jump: 3.70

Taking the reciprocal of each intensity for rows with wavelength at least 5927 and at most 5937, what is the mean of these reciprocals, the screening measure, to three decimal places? 0.292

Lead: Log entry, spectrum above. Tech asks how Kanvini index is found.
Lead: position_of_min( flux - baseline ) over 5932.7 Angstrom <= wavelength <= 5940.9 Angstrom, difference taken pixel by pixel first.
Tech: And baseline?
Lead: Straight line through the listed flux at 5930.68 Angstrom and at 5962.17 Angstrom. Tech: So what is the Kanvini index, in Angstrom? 5938.88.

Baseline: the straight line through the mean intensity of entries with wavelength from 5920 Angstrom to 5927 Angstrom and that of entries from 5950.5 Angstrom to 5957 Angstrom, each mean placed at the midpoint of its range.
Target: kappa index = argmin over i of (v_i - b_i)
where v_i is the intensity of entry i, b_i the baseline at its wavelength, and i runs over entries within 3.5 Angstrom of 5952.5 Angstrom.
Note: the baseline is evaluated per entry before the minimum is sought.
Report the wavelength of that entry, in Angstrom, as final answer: 5949.83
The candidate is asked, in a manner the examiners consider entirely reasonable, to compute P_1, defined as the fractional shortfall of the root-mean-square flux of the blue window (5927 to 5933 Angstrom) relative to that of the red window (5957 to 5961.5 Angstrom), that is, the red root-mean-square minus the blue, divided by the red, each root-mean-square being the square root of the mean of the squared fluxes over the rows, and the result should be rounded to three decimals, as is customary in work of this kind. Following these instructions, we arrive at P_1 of 0.080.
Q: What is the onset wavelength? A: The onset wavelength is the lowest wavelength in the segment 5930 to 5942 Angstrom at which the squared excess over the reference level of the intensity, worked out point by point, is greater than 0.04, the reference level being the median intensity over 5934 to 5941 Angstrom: 5934.78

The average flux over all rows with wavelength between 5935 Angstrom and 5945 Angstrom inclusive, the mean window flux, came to 3.54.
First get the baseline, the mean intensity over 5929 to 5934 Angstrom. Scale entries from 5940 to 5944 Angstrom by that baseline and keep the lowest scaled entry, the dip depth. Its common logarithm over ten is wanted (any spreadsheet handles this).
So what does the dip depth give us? -0.002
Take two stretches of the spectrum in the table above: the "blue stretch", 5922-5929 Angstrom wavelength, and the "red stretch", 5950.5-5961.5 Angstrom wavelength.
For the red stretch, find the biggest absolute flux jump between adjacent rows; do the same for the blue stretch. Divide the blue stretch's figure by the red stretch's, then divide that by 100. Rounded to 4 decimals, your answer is 0.0110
